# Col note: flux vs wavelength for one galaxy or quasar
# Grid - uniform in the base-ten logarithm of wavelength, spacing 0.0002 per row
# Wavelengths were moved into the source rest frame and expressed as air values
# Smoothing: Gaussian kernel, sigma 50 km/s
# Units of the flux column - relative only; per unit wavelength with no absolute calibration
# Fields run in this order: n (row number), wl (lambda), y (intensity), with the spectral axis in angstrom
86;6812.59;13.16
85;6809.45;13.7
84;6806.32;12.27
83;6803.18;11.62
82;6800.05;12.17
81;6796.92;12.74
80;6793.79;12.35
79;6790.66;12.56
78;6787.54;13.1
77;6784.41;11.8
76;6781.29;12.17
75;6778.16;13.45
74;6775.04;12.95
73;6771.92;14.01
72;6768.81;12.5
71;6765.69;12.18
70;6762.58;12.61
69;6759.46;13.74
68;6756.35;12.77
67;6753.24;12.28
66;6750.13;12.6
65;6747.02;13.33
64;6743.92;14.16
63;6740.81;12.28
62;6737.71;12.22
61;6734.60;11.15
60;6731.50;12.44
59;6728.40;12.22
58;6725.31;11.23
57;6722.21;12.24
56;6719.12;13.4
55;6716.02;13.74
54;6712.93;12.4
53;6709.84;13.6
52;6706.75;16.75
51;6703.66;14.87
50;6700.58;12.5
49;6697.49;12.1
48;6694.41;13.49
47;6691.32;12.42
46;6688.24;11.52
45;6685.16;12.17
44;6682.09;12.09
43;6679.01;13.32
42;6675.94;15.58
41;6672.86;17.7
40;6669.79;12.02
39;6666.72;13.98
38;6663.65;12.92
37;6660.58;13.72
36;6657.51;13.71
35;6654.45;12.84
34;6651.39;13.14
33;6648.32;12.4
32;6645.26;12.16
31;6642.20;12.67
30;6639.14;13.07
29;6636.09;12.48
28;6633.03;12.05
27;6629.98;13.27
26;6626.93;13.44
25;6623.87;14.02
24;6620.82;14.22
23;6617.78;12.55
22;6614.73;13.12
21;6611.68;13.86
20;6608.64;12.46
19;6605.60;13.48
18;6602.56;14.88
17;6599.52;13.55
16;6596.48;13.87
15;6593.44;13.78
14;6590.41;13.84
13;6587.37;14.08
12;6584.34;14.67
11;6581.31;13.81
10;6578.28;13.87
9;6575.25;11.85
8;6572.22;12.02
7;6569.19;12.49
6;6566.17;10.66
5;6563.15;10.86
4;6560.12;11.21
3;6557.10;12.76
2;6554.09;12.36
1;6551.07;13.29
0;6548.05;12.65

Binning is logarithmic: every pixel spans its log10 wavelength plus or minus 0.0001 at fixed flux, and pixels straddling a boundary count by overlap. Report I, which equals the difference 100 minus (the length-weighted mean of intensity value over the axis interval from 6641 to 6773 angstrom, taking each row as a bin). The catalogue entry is 87.0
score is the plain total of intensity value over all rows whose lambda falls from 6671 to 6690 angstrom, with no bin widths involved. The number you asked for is 82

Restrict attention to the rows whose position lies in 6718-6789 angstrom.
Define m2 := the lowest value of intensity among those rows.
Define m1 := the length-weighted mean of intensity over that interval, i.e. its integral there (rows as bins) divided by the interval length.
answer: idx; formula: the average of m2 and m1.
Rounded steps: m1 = 12.64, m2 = 11.15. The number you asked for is 11.9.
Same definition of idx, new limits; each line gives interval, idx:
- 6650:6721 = 12.5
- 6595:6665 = 12.6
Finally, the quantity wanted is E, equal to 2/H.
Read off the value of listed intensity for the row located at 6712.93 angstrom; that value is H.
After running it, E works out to 0.161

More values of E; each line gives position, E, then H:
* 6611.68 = 0.144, 13.86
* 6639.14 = 0.153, 13.07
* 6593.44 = 0.145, 13.78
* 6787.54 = 0.153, 13.1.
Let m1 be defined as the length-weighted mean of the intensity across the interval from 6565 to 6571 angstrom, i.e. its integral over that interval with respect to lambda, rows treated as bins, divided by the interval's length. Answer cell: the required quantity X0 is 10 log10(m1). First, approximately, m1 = 11.6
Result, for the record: 10.7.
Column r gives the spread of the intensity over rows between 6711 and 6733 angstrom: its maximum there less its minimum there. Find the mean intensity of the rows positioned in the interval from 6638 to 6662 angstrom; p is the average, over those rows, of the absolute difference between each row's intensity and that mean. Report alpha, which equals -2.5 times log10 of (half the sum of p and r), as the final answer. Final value -0.4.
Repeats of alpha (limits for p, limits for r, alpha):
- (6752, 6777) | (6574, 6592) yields -0.6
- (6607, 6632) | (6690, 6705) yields -0.5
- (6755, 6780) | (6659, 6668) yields 0.2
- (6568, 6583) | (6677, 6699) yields -0.4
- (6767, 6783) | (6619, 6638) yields -0.3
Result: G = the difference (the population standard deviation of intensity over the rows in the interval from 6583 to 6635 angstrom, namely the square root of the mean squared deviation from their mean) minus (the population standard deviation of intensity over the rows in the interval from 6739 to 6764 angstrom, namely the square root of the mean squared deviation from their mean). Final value 0.1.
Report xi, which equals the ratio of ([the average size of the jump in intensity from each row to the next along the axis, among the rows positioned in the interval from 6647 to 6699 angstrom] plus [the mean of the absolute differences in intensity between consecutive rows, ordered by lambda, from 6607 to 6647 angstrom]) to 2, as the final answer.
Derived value 1.0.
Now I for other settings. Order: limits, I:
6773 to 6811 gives 87.4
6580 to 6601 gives 86.1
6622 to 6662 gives 87.0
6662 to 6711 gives 86.4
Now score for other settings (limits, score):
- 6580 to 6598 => 84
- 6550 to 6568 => 71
